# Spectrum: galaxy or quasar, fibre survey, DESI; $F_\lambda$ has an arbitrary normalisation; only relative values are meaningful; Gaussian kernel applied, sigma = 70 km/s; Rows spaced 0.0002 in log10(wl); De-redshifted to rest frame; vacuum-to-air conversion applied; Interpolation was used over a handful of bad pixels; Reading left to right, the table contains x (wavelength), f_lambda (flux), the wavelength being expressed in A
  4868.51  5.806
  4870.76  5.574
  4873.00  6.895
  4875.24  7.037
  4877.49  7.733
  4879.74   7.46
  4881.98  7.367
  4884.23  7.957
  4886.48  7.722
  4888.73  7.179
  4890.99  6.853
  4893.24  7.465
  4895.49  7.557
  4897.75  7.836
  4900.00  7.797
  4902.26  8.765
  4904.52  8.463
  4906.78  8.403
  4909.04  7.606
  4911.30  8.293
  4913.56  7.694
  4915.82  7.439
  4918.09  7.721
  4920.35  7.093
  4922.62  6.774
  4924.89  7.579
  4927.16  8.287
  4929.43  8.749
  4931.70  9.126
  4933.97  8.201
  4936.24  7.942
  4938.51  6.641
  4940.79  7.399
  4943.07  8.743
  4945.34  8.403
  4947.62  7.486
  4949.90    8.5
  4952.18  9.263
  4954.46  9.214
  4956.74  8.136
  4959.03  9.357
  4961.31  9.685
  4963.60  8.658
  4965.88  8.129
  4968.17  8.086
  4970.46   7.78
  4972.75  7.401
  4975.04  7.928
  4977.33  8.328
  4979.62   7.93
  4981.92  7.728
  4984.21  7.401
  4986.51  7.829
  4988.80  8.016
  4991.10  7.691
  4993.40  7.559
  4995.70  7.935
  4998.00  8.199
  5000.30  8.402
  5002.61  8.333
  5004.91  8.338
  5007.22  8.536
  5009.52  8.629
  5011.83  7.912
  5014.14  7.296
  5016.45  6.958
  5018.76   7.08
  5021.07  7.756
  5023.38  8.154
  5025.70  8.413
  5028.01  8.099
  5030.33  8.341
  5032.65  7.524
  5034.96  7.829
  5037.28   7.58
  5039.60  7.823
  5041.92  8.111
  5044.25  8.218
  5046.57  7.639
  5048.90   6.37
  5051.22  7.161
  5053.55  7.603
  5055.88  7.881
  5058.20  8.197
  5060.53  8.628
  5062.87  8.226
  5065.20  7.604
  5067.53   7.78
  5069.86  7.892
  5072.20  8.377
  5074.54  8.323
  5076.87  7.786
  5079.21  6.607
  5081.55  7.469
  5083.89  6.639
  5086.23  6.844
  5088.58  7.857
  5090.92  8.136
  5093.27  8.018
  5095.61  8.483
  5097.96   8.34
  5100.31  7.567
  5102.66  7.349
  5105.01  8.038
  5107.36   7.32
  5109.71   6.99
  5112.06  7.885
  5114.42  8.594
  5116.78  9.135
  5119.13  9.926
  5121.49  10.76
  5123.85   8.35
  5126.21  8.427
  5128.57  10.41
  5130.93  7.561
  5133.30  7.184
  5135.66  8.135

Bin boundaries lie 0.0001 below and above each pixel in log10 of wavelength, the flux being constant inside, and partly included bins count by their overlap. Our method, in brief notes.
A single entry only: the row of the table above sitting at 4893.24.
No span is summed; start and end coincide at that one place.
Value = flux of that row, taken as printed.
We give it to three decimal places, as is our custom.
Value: 7.465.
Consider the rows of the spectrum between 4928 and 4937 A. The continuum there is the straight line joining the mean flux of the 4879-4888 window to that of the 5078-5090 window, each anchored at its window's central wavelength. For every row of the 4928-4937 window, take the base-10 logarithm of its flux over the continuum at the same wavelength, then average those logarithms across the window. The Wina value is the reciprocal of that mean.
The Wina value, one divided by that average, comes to 18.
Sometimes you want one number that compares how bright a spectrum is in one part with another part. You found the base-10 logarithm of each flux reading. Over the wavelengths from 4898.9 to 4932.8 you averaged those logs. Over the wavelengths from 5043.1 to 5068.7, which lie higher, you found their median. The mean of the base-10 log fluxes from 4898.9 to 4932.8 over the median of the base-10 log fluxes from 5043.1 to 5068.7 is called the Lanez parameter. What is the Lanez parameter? 1.01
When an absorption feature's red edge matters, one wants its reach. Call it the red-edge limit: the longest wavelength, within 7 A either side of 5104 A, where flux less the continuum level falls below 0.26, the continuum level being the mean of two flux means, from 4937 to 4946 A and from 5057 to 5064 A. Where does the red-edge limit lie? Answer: 5109.71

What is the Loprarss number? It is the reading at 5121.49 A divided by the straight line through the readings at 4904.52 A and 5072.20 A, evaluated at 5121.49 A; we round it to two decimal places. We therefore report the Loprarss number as 1.29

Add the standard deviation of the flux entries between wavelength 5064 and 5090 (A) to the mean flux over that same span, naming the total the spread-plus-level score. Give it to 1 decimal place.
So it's 8.2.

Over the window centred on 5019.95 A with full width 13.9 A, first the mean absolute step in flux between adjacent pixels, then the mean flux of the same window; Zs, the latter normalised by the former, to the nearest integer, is 21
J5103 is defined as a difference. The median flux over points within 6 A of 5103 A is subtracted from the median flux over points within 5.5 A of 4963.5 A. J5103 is 1.1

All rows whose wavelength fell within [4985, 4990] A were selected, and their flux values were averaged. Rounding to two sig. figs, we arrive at 7.9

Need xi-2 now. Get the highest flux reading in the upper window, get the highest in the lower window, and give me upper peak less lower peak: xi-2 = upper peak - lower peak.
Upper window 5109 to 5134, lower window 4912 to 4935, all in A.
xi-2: 1.6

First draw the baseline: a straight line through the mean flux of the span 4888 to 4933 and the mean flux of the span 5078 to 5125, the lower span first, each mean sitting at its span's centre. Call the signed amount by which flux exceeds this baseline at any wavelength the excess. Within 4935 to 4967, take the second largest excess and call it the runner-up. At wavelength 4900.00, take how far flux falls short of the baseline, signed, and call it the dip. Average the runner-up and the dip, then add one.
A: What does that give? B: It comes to 1.8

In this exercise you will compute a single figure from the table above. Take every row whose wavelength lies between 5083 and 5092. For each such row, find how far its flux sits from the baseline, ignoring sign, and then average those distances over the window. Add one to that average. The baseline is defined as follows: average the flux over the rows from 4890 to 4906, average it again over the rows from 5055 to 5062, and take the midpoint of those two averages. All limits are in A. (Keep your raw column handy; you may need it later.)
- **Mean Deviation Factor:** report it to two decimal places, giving 1.71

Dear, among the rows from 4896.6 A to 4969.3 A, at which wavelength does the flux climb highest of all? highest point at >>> 4961.31 A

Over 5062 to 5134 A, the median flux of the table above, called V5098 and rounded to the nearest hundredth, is 7.89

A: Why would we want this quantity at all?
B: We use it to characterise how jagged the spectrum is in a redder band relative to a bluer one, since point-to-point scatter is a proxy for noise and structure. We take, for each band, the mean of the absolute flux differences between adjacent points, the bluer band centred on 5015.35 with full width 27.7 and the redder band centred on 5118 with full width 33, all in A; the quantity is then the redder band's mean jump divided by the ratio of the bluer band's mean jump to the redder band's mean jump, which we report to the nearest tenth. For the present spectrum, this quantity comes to 3.0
